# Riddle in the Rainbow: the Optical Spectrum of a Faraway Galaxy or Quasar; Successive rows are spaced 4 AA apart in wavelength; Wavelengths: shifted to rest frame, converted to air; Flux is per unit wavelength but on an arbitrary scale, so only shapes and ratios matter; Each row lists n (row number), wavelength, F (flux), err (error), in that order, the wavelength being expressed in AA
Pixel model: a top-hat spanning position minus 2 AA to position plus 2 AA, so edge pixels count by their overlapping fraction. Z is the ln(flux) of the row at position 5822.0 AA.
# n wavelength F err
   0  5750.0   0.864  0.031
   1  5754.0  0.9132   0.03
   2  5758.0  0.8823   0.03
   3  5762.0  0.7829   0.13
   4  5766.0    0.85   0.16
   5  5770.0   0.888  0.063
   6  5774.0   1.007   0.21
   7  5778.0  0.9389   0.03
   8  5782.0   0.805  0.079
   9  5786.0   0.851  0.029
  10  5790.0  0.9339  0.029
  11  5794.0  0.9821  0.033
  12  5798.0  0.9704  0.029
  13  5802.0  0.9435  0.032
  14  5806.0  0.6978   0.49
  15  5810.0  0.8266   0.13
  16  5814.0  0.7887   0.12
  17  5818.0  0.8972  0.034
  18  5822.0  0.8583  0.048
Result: -0.153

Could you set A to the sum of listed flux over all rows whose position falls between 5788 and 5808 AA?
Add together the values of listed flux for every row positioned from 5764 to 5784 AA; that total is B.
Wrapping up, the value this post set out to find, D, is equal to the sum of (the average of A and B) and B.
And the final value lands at 9.00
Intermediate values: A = 4.53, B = 4.49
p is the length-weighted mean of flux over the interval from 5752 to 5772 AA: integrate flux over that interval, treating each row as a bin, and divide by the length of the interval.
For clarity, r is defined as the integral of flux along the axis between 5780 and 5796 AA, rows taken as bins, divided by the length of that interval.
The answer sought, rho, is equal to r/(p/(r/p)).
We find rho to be 1.07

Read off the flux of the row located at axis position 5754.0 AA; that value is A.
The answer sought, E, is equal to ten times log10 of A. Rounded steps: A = 0.9132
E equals -0.39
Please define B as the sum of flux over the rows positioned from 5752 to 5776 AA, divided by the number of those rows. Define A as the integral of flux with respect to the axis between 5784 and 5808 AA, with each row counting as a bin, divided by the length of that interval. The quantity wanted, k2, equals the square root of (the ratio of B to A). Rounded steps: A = 0.896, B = 0.89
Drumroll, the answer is 0.99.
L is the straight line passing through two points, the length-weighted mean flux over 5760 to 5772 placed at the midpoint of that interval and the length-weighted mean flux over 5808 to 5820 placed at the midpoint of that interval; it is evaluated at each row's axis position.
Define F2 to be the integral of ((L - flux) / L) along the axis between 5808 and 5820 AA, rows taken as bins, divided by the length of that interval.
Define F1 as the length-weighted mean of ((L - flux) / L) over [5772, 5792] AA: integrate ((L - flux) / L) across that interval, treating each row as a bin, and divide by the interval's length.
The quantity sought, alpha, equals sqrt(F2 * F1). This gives 0.001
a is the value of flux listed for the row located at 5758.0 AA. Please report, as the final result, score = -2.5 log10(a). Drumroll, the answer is 0.14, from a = 0.8823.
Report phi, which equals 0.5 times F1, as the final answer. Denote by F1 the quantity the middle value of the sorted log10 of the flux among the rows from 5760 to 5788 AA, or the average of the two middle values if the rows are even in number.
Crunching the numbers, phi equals -0.035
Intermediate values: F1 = -0.070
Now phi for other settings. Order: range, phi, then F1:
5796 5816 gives -0.041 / -0.083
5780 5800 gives -0.015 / -0.030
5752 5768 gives -0.031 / -0.062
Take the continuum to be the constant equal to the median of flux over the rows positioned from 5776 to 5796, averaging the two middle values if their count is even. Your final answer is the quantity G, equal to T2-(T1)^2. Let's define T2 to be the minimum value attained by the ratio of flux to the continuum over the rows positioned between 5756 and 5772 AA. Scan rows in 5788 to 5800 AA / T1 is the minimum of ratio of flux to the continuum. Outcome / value -0.162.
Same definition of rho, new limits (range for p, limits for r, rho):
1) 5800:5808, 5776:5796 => 1.21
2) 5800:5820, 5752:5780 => 1.16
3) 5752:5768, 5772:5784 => 1.14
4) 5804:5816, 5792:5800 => 1.60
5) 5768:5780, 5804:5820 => 0.72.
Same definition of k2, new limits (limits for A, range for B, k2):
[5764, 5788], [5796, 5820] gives 0.98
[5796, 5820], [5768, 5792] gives 1.03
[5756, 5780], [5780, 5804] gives 1.01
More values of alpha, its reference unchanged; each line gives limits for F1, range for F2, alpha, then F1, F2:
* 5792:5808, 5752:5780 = 0.068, -0.07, -0.06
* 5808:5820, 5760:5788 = 0.001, 0.00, -0.04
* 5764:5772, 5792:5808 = 0.050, -0.03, -0.07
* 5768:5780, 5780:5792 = 0.060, -0.12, -0.03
